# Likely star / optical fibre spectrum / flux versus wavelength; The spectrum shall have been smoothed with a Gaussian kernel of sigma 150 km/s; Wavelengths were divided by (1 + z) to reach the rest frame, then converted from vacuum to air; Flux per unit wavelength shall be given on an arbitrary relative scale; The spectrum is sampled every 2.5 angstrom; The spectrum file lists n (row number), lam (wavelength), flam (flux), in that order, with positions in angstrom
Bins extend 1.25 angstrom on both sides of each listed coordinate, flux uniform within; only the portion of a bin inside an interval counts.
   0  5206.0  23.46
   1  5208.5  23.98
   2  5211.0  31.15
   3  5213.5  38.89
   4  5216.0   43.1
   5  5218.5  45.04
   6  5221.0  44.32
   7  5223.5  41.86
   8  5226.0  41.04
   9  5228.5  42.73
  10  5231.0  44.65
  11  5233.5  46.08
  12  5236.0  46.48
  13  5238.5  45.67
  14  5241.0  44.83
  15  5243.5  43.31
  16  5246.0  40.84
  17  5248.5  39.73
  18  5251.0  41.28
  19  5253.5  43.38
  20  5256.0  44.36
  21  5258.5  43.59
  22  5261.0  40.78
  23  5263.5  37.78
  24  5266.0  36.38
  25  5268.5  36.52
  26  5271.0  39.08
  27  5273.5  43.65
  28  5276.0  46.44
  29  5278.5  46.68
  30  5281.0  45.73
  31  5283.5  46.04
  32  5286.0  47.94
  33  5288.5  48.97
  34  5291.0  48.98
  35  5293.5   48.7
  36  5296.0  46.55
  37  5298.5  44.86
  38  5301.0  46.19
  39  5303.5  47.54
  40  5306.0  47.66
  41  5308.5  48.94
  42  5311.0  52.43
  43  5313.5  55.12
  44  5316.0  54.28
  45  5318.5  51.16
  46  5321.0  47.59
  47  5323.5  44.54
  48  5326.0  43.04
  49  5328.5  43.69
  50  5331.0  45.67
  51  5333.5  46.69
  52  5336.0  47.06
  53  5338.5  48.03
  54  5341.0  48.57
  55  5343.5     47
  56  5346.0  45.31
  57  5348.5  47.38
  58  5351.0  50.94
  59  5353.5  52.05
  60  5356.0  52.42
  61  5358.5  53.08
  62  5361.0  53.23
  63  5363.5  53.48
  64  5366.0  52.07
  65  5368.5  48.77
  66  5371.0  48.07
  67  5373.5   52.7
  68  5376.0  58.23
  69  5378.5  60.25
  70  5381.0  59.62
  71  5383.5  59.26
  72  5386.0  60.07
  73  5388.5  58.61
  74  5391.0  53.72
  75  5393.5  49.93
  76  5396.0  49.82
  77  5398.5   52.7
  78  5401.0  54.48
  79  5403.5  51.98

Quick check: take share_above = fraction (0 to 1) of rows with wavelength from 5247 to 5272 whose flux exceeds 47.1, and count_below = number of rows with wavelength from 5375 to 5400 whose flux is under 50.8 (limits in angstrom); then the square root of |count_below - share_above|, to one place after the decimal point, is 1.4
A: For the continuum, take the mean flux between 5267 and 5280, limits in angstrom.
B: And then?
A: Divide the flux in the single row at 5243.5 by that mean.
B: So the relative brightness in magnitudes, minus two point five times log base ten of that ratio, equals -0.02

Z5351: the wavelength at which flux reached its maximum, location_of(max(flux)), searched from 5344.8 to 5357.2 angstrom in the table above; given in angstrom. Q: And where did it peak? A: 5356.0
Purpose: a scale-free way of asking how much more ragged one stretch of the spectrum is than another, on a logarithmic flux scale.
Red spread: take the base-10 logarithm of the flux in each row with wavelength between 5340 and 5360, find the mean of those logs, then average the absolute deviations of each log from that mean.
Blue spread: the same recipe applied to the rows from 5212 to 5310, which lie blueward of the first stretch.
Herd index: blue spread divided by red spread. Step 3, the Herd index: 1.3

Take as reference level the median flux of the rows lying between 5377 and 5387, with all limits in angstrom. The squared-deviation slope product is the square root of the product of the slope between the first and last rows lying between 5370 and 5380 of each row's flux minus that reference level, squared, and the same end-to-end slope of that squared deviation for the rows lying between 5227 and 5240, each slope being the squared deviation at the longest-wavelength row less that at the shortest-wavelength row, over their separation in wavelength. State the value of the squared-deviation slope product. 13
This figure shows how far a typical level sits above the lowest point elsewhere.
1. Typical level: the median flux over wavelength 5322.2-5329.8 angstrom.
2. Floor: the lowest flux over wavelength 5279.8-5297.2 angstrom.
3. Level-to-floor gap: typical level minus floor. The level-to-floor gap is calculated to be -2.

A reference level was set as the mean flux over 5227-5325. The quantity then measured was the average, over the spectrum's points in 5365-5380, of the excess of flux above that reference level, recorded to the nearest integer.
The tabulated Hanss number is 8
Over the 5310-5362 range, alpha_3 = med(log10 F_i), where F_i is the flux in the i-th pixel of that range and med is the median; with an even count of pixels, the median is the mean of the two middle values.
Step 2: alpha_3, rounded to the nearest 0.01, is 1.68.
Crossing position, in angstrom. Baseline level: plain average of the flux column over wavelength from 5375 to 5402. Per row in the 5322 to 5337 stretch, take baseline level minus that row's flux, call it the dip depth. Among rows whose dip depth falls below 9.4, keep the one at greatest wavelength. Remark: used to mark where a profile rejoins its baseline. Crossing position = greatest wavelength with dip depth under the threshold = 5336.0 angstrom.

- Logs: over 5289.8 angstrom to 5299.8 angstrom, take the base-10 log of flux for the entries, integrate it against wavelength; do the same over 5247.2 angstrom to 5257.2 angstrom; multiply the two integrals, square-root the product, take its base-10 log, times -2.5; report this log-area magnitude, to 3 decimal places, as -3.043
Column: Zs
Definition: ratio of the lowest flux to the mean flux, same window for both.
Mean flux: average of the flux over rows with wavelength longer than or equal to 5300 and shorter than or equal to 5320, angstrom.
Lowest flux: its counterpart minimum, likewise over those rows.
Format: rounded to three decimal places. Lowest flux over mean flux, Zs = 0.916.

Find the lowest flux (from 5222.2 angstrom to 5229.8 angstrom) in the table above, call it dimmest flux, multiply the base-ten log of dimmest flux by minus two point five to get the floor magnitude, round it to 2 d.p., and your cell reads -4.03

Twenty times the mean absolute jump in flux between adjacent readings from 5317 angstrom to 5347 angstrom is 30.7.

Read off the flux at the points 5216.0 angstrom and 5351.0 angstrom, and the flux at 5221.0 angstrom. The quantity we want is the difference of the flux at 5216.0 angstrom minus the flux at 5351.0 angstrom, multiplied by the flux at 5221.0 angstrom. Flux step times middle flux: -347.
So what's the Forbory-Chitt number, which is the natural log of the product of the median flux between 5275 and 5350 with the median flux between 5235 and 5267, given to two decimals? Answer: 7.62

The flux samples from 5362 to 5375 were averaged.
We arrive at 51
